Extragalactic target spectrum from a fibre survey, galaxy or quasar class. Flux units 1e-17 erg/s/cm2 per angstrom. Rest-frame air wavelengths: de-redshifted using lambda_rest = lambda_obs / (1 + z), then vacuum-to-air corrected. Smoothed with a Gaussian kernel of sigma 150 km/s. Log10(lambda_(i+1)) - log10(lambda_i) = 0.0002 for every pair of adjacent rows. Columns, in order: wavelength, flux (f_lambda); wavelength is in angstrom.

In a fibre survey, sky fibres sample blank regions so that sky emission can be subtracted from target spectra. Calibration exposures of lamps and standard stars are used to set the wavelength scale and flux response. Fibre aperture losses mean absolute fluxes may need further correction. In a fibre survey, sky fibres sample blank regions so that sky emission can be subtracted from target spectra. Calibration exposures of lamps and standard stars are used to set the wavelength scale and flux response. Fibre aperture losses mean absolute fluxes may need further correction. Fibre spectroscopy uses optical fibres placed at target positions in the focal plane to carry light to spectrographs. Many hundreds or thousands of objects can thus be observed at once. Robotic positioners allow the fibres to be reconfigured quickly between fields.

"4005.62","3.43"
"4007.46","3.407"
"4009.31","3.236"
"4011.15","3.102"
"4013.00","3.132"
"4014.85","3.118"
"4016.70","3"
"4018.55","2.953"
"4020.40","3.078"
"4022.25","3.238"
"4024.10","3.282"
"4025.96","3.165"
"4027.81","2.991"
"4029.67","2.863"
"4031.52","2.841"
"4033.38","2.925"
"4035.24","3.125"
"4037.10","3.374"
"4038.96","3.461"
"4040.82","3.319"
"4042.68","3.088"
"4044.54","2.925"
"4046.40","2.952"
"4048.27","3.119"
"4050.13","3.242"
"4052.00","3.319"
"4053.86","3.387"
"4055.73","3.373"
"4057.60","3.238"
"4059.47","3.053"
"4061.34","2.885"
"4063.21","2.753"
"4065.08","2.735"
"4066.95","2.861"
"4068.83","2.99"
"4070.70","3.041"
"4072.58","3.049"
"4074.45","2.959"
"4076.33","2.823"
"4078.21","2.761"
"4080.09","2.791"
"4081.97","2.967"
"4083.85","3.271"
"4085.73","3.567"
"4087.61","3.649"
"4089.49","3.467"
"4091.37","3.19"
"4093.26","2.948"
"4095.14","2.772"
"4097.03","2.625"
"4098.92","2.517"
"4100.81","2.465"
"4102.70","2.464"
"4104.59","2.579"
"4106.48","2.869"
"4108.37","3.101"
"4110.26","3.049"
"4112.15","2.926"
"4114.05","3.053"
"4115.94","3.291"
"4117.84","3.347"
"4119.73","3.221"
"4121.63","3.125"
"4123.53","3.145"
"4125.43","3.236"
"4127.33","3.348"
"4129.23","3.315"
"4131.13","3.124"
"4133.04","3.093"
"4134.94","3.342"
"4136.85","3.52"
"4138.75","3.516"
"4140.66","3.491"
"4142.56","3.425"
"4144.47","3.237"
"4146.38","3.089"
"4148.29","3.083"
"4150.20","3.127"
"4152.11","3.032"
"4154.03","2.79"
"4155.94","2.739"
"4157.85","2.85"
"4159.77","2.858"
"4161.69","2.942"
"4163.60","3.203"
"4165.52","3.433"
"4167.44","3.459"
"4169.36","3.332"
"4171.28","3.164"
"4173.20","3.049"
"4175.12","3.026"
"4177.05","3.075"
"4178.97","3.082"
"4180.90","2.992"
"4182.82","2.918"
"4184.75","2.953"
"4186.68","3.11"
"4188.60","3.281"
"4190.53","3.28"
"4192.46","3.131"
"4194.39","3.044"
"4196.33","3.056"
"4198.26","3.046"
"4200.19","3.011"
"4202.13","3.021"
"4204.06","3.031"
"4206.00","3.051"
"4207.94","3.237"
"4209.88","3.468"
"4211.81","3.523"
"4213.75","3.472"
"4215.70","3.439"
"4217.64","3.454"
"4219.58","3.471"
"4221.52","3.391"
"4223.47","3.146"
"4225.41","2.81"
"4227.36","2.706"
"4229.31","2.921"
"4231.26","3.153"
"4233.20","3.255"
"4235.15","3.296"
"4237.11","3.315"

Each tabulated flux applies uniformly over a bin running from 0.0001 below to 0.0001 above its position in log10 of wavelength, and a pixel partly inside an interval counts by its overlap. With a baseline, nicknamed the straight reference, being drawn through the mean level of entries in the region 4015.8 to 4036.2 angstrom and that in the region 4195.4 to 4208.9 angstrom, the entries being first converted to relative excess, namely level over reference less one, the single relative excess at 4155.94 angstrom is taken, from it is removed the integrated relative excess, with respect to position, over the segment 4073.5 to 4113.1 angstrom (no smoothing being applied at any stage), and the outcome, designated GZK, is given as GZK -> 1.3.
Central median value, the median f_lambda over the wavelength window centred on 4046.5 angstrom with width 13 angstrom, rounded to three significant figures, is 3.12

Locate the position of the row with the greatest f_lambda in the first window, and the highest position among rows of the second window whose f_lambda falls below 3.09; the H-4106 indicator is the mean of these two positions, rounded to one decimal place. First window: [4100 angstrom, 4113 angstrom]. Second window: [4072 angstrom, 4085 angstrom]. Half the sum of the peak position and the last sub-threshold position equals 4095.2 angstrom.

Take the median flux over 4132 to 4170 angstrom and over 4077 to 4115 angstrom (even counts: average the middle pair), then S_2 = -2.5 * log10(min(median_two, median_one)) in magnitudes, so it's -1.17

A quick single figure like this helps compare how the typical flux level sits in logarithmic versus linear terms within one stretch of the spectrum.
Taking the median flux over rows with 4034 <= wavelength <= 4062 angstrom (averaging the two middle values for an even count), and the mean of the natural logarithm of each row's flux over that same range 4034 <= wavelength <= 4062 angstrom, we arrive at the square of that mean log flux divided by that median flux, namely 0.415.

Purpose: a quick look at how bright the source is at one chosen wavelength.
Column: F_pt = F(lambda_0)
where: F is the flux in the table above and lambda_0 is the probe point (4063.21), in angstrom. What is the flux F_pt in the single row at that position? 2.753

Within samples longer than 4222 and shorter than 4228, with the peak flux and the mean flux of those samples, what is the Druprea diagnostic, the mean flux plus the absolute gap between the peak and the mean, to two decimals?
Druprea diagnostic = 3.15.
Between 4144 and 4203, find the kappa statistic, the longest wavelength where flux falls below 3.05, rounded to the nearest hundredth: 4202.13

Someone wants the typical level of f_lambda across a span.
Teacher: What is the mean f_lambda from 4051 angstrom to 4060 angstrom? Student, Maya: 3.3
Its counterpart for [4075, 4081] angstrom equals 2.8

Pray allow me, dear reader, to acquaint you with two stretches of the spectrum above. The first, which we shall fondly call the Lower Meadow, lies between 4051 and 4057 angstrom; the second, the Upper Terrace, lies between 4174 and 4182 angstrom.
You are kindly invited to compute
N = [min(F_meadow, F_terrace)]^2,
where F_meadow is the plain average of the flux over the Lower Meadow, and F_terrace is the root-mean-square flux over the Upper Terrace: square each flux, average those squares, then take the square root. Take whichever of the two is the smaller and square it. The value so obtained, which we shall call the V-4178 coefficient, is 9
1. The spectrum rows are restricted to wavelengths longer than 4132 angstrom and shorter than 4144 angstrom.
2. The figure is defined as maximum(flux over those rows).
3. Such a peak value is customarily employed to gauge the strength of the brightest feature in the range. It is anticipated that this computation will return 3.52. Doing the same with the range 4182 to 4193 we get 3.281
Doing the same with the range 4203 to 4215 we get 3.523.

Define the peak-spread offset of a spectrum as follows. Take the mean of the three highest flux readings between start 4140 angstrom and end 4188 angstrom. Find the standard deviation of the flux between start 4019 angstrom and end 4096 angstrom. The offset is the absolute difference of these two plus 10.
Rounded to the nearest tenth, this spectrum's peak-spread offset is 13.2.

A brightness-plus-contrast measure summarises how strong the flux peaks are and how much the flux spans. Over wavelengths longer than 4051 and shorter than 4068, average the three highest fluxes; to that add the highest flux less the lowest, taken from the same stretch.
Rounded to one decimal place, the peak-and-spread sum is 4.0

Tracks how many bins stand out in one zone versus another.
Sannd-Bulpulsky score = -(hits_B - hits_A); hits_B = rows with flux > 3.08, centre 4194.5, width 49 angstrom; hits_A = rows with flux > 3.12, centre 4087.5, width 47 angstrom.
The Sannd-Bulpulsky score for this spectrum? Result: -7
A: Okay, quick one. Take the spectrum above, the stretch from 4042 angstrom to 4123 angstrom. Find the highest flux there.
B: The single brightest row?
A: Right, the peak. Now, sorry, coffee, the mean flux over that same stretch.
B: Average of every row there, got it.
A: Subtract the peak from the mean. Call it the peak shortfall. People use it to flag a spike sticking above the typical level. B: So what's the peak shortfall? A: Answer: -0.63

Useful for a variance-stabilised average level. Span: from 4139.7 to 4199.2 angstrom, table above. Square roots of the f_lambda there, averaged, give 1.76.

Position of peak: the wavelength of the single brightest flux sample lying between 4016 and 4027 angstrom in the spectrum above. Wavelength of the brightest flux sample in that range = 4024.10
